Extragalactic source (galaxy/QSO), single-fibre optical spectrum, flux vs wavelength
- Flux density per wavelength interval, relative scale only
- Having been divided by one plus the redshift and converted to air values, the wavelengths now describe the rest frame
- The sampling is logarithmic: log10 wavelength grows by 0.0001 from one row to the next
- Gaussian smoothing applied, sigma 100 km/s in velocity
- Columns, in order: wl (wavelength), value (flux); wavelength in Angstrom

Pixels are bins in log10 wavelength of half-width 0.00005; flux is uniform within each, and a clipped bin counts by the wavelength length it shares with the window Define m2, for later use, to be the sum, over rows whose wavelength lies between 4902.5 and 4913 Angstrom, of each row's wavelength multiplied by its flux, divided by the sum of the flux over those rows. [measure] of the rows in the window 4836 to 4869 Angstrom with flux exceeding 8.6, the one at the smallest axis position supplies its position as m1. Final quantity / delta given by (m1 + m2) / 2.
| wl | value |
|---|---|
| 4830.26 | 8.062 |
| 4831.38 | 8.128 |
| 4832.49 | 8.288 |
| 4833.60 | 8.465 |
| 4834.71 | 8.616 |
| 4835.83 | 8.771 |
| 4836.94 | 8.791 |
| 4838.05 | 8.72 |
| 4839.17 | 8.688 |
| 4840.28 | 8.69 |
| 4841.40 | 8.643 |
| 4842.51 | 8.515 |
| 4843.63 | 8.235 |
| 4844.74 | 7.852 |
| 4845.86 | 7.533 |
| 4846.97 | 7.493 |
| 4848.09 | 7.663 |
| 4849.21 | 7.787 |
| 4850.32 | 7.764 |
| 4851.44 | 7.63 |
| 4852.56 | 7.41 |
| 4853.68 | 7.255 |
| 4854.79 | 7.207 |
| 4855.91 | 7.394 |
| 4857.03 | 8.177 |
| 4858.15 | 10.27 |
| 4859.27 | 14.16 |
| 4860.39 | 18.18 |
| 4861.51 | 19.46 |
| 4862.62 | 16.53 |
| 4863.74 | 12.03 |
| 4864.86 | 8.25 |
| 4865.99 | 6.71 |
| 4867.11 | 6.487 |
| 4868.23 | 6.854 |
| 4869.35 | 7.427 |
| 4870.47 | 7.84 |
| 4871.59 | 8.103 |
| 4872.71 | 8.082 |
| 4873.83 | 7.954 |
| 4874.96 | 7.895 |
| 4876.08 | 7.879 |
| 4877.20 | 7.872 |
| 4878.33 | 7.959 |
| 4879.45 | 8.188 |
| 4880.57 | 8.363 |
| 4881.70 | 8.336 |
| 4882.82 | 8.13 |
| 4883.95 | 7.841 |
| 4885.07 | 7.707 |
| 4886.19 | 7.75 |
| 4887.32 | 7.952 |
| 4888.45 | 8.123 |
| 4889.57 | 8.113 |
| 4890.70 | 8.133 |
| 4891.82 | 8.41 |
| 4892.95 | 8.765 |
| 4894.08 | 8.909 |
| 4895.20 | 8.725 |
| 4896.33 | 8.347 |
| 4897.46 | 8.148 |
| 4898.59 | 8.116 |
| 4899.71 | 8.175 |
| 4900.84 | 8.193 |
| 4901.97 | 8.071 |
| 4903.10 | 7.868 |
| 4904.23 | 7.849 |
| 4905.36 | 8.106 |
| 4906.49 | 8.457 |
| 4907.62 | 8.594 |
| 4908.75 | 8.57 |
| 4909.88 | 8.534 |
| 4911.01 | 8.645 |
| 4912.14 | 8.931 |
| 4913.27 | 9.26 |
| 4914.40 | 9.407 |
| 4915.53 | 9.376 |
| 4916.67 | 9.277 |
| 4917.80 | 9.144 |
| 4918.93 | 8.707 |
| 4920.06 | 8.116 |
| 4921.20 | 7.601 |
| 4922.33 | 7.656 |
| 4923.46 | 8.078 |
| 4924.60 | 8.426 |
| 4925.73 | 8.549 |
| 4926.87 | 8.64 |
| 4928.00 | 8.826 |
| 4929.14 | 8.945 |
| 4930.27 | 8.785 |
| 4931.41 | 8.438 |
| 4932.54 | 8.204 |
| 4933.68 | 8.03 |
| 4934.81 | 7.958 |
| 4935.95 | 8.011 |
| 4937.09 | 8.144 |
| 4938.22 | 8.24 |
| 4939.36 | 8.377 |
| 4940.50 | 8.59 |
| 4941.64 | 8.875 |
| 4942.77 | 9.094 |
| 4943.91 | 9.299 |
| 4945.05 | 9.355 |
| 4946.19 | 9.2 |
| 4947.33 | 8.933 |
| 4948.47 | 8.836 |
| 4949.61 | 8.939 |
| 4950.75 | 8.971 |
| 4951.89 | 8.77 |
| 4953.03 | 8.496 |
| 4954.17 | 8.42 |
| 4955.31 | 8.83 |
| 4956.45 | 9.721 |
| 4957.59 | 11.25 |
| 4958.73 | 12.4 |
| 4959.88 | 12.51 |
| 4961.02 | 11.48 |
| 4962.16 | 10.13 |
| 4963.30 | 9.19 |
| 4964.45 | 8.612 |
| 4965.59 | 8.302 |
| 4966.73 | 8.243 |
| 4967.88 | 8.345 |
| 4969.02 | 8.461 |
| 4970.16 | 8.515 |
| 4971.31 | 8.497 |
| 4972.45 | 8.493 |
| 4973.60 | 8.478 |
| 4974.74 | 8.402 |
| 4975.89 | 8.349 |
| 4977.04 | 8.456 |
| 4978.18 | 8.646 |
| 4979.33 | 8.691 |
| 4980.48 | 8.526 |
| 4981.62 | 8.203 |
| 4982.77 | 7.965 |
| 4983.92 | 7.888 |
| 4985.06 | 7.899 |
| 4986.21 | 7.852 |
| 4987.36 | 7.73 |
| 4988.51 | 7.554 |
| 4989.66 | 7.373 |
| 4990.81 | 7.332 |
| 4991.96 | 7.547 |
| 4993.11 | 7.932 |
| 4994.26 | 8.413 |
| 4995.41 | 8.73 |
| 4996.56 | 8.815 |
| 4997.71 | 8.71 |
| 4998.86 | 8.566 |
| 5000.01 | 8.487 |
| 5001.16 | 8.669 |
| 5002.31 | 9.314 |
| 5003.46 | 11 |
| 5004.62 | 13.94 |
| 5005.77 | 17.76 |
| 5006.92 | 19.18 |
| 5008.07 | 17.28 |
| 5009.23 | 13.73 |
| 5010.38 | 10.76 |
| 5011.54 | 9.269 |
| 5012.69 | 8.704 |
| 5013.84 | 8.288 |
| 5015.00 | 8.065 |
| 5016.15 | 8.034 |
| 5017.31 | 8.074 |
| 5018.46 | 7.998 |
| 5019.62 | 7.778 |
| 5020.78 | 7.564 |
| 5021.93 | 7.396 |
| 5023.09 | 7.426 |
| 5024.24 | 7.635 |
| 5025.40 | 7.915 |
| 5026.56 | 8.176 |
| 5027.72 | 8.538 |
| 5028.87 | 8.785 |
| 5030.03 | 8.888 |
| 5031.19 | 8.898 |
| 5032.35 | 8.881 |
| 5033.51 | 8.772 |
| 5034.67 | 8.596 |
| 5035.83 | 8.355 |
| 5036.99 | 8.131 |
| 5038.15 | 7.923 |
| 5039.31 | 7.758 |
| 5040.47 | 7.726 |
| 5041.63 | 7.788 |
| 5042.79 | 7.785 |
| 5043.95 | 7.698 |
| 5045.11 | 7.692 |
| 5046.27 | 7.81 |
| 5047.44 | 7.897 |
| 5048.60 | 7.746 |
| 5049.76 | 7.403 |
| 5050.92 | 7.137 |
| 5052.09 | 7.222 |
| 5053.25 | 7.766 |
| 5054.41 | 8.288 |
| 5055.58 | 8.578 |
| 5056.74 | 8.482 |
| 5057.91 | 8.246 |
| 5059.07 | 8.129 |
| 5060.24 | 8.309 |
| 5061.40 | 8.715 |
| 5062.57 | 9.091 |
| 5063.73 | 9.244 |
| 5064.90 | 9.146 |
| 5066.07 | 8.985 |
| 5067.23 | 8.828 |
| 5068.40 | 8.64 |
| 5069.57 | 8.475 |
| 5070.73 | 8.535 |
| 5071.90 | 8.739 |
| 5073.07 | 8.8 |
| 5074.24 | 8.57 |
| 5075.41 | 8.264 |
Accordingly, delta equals 4872.3 Angstrom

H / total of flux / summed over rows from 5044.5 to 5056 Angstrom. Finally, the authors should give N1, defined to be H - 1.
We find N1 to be 76.5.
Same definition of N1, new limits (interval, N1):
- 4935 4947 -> 86.2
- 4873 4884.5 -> 79.4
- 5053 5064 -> 83.8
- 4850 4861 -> 94.4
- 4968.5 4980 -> 84.0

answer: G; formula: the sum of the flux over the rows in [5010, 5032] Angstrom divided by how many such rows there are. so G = 8.33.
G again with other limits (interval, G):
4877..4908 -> 8.19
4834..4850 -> 8.29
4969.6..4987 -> 8.32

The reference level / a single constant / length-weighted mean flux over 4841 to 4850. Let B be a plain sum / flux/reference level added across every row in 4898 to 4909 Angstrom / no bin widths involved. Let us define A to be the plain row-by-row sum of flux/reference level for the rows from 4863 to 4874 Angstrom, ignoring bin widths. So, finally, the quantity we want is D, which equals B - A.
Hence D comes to 0.3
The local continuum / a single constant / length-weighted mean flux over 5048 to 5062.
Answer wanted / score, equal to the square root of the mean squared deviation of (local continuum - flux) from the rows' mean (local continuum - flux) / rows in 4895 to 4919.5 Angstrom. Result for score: 0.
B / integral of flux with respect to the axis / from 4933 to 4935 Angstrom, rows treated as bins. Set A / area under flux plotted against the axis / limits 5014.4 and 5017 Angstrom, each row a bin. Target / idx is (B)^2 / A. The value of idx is 12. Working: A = 21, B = 16.0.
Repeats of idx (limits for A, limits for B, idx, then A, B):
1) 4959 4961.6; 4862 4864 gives 28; 31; 29.7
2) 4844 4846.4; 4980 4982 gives 15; 19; 16.8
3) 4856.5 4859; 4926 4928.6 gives 21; 24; 22.6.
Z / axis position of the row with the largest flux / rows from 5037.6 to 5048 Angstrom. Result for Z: 5038.15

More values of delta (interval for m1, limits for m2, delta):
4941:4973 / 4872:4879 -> 4908.6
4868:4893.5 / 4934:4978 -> 4924.5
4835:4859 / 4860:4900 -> 4857.1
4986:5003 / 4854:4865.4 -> 4927.9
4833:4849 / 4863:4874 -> 4851.7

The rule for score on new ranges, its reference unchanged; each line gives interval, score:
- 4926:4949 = 0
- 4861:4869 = 5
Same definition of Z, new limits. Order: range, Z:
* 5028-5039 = 5031.19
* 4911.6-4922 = 4914.40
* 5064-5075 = 5064.90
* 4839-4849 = 4840.28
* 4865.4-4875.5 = 4871.59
